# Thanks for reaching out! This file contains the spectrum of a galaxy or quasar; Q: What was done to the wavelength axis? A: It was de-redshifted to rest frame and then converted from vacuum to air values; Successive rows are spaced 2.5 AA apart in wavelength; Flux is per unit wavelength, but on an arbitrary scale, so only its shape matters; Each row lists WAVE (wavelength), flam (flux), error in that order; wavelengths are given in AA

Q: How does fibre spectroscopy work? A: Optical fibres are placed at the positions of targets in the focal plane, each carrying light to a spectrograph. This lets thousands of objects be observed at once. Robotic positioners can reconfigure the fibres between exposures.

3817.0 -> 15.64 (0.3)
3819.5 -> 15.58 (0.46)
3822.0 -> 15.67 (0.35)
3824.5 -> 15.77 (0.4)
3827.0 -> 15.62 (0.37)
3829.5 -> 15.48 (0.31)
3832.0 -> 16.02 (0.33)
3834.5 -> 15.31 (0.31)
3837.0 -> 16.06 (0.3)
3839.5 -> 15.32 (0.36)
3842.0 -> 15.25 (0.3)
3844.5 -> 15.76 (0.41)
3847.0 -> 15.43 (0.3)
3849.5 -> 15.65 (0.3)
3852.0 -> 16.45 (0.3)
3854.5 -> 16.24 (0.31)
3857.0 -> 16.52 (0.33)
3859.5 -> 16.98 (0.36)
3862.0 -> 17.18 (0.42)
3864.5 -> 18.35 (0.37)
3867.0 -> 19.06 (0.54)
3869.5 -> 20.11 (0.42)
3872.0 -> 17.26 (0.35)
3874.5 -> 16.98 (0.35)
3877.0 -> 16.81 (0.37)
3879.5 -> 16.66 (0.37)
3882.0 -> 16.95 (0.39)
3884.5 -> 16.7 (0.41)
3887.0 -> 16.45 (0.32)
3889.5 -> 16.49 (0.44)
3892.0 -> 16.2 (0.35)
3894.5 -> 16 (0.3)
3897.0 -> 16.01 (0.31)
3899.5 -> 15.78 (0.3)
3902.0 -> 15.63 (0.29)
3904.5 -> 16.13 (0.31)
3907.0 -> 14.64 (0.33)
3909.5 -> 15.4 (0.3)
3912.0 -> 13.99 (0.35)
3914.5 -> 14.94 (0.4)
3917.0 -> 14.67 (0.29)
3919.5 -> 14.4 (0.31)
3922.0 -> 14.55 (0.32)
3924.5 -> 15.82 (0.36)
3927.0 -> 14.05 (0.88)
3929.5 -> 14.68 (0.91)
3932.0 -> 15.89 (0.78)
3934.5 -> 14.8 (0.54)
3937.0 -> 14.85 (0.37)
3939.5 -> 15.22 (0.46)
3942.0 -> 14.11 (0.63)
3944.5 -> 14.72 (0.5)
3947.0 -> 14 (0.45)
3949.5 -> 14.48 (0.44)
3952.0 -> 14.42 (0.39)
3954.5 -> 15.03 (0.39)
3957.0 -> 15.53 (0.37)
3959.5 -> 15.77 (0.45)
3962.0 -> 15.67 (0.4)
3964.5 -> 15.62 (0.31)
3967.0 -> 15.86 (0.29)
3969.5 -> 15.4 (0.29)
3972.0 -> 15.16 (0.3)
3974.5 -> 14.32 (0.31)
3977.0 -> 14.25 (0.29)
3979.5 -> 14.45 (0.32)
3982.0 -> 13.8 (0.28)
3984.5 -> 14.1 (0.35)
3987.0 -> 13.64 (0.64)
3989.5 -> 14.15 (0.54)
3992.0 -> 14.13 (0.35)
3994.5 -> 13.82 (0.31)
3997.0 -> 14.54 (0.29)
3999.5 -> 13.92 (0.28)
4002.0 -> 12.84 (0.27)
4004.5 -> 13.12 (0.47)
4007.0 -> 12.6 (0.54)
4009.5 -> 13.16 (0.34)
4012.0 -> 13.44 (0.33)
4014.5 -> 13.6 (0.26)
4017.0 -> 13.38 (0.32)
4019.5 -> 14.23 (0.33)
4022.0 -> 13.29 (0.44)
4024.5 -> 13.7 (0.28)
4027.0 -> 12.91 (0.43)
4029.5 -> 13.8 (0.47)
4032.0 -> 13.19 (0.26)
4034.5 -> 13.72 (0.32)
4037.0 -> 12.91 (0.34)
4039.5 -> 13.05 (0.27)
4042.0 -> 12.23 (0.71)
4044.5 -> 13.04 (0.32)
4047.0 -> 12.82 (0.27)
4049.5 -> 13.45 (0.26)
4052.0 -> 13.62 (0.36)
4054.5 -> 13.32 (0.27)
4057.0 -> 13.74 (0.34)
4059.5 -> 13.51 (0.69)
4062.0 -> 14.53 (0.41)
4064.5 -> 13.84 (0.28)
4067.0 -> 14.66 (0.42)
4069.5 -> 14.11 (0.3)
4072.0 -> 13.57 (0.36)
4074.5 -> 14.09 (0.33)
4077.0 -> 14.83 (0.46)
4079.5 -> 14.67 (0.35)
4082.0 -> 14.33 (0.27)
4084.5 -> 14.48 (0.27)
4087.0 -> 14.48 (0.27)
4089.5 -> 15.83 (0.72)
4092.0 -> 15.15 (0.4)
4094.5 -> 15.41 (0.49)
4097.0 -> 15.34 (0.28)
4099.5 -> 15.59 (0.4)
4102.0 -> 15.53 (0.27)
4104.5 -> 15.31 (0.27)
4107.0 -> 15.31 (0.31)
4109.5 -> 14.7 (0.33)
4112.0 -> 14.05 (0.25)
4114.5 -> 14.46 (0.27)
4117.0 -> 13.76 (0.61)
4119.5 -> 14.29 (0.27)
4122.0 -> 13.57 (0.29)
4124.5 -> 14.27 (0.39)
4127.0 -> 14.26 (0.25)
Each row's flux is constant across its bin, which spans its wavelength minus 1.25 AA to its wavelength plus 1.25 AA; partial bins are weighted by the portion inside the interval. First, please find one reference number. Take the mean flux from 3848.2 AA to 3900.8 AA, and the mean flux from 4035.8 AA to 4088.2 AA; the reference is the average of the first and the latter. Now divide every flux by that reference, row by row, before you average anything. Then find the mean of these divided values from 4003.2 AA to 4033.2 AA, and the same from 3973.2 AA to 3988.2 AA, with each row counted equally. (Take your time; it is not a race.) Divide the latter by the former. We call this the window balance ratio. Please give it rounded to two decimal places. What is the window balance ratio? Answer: 1.05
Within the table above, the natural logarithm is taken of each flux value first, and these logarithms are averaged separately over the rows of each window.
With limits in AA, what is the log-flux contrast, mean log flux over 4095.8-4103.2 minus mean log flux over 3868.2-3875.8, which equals -0.15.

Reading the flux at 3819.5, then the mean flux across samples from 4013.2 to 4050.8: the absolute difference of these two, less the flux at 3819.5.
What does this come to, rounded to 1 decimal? -13.3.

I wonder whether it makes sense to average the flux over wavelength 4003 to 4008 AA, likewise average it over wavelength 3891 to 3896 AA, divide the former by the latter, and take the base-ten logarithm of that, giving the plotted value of -0.10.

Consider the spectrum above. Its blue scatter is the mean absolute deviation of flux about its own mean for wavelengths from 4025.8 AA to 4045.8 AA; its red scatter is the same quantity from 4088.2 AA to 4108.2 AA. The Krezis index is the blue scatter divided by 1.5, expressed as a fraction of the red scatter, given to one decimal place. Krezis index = 1.4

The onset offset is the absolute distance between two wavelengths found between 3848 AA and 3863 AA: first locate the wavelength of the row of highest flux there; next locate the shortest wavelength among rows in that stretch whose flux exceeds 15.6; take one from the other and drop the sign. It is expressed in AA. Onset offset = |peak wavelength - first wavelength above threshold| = 12.5 AA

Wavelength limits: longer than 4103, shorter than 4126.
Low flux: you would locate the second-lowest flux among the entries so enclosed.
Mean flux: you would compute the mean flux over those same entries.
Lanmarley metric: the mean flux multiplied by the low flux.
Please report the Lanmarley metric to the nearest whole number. 198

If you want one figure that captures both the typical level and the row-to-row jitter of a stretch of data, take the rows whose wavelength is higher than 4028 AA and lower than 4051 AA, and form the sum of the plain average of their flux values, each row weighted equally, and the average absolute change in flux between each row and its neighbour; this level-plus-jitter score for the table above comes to 13.7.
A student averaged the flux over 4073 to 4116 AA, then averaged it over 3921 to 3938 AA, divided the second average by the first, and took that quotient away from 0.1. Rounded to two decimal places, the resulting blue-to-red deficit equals -0.90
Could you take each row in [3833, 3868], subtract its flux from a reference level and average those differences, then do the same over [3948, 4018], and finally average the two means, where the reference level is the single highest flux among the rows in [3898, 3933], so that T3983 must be 0.8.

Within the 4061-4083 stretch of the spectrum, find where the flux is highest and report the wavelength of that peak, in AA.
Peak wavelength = 4077.0 AA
